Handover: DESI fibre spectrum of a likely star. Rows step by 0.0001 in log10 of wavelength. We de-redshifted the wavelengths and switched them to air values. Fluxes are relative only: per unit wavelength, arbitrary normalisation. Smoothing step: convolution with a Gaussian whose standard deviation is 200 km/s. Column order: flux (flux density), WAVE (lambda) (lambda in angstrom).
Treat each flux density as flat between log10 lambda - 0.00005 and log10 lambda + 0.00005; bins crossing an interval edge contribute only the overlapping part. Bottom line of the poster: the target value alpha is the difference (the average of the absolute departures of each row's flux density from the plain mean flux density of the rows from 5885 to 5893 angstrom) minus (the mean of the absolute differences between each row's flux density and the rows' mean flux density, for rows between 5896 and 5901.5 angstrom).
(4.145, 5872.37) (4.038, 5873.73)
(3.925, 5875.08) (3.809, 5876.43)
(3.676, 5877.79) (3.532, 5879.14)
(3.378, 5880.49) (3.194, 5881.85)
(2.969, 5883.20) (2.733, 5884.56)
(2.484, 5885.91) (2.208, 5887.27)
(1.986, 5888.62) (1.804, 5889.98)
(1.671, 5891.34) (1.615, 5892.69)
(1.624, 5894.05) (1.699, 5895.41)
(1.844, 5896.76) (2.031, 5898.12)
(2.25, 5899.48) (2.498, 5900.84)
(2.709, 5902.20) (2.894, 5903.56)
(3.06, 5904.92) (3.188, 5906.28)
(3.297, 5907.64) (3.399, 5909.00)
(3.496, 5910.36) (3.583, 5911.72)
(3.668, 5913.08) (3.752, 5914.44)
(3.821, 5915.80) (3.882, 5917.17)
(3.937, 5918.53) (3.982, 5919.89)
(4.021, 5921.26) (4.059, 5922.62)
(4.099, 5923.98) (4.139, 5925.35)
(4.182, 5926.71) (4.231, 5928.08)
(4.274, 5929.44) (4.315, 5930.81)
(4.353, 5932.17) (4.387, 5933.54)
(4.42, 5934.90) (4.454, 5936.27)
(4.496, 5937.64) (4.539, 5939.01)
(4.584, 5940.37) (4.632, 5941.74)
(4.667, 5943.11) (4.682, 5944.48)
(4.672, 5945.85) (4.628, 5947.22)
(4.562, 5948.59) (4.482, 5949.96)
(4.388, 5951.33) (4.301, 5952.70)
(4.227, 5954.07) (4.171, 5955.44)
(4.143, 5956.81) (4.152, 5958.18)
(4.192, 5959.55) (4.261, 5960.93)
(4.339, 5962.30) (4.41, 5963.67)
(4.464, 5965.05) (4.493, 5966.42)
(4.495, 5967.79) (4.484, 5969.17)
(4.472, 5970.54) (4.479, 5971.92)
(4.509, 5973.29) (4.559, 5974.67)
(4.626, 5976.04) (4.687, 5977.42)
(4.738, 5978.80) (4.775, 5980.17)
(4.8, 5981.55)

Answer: 0.05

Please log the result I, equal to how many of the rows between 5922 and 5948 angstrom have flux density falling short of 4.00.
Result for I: 0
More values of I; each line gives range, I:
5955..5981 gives 0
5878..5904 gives 19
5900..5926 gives 15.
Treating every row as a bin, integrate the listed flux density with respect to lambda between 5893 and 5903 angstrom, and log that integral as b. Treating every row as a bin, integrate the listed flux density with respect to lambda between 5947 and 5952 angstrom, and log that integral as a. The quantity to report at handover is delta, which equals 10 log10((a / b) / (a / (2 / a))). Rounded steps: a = 23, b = 21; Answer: -24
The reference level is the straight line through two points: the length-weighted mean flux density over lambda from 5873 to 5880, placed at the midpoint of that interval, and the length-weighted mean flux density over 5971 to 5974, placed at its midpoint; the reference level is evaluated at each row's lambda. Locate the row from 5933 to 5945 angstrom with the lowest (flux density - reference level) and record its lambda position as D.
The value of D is 5933.54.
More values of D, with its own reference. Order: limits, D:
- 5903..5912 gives 5903.56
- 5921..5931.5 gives 5921.26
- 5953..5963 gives 5958.18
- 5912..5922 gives 5913.08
